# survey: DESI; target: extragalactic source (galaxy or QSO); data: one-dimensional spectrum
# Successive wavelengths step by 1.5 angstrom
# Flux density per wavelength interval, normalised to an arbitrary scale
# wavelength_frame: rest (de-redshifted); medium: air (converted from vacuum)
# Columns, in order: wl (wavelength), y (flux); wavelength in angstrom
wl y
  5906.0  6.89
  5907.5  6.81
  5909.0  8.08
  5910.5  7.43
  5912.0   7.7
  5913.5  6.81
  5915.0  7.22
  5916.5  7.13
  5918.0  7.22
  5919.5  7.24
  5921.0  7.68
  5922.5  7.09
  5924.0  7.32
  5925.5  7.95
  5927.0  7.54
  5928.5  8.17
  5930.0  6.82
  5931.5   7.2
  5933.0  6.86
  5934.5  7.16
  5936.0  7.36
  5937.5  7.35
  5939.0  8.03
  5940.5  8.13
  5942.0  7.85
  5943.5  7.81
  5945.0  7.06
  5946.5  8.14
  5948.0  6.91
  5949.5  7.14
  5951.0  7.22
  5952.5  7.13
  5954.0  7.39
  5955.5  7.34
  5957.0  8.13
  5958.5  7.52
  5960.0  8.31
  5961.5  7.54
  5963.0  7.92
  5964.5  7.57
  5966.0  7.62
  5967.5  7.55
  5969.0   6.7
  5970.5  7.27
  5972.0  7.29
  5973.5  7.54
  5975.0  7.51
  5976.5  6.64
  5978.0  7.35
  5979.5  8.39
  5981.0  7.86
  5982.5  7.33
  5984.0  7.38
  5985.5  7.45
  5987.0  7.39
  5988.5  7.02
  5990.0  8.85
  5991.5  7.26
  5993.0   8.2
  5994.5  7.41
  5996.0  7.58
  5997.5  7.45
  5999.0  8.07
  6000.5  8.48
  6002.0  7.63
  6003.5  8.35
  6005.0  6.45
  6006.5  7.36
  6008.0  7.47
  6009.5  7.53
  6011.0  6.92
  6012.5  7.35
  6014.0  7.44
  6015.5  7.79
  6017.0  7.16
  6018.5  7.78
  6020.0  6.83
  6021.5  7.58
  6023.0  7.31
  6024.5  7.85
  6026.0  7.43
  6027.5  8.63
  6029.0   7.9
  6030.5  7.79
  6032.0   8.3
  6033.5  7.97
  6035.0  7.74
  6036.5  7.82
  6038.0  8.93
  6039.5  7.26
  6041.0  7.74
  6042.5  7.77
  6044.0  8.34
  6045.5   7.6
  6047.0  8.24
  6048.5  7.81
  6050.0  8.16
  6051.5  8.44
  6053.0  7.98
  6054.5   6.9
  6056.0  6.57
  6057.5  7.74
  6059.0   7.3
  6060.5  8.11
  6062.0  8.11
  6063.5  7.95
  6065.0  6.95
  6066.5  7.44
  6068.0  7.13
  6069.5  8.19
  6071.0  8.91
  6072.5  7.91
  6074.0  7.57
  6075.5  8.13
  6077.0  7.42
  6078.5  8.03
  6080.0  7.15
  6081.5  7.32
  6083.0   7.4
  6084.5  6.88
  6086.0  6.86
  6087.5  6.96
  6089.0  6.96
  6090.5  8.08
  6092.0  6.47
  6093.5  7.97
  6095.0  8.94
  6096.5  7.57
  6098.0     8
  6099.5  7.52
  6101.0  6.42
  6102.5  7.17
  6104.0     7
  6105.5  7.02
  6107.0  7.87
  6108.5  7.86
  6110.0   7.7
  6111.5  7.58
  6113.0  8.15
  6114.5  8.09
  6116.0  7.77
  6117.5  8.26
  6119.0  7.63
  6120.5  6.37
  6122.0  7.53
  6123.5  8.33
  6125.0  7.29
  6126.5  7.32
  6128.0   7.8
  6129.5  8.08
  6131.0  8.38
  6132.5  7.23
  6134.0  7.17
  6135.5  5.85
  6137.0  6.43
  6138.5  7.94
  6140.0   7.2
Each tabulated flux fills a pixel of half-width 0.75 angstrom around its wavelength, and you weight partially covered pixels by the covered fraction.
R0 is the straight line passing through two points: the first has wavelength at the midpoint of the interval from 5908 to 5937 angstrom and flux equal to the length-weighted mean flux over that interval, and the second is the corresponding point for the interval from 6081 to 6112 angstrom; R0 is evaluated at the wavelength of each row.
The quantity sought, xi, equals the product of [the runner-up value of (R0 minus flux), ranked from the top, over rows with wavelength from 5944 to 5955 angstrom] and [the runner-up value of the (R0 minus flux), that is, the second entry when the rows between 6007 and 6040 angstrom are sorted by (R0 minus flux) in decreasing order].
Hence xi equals 0.14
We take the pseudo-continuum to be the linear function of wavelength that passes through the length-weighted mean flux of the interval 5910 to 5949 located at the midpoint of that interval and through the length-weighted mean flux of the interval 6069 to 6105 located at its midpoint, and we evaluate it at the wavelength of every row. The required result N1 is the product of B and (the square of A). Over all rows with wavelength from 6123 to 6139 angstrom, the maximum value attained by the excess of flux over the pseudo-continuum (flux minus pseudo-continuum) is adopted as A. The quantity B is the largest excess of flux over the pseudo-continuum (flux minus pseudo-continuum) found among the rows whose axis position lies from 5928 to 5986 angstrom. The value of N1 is 0.6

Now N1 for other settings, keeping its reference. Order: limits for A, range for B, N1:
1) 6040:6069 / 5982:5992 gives 1.2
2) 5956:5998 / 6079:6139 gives 2.7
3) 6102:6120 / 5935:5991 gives 0.7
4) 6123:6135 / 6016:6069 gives 1.0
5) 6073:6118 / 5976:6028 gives 2.7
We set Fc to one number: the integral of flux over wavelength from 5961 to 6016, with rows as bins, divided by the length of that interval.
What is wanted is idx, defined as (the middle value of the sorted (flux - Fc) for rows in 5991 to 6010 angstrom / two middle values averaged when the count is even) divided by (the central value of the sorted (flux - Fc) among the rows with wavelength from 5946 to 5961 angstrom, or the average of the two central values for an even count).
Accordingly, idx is 0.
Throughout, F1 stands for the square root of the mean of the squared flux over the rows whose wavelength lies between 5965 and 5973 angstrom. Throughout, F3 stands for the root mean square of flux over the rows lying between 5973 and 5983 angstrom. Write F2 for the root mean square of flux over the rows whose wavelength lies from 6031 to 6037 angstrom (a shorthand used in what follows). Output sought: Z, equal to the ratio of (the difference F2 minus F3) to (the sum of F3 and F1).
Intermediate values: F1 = 7.29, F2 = 7.96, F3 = 7.5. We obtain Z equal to 0.03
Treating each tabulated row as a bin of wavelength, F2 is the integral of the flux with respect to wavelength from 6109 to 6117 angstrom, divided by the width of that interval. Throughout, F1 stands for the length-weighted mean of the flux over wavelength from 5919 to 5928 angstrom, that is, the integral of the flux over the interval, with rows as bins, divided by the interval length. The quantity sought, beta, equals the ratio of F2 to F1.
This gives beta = 1.05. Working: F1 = 7.50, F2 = 7.9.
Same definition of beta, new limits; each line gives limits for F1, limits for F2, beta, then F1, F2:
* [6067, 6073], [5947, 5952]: 0.89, 8.02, 7.1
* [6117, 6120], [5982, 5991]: 0.97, 7.79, 7.6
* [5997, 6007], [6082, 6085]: 0.93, 7.70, 7.2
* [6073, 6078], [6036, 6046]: 1.03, 7.73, 7.9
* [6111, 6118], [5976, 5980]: 0.93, 7.97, 7.5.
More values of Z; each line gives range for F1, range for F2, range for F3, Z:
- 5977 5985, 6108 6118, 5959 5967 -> 0.01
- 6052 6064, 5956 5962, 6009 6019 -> 0.03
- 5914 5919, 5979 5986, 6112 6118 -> -0.02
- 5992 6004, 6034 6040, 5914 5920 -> 0.05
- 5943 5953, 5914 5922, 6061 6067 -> -0.02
